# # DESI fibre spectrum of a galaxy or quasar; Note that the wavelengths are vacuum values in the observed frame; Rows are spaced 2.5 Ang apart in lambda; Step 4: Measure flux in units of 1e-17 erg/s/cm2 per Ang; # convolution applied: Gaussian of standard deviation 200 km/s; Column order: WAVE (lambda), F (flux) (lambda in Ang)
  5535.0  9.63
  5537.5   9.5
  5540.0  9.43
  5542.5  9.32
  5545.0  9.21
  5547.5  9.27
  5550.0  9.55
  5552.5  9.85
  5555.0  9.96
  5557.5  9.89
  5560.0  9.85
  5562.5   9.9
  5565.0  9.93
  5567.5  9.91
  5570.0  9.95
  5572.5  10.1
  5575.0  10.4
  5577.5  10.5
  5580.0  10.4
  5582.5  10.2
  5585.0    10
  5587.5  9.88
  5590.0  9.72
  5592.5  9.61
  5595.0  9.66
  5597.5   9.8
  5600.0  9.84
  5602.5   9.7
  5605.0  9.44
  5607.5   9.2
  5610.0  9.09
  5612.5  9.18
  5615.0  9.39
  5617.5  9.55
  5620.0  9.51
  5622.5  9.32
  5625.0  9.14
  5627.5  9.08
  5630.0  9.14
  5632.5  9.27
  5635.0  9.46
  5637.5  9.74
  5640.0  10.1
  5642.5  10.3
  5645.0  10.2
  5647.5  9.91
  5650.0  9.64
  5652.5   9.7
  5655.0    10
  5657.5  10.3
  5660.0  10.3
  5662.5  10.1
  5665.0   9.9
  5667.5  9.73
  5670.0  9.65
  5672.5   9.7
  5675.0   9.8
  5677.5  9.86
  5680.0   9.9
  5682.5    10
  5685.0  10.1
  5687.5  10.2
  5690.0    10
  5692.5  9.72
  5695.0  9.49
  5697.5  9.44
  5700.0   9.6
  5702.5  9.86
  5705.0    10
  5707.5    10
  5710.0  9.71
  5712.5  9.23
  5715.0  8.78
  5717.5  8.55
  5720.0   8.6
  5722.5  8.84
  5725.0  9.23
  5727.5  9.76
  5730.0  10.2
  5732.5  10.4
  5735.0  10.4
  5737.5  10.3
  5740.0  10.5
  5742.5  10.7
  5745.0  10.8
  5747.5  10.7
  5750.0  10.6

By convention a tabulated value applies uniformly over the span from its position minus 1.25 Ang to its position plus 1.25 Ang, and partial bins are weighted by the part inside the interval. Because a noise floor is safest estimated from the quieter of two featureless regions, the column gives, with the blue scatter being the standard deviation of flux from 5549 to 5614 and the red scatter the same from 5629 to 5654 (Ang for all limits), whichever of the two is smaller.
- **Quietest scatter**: 0.35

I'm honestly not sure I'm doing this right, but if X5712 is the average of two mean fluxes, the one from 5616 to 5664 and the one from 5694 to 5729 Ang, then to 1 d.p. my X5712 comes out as 9.5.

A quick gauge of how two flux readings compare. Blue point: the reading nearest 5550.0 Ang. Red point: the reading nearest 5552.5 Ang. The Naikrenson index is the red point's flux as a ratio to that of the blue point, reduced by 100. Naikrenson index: -98.97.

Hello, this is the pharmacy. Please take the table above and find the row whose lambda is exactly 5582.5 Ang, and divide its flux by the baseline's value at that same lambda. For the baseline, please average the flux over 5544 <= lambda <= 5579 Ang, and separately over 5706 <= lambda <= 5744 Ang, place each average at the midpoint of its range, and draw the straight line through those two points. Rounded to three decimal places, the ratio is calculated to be 1.035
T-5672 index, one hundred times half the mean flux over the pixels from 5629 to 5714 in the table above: 491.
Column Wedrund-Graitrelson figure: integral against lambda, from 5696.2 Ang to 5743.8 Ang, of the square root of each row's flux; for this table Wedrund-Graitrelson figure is 148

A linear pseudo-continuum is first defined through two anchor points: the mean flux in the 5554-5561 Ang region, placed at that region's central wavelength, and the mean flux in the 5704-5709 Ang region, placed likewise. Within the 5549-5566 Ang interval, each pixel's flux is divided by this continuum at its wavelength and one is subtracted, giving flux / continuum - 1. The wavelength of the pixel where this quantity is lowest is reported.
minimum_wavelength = 5550.0 Ang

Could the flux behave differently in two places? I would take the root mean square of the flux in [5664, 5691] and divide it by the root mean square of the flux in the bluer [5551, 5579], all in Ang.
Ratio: 0.99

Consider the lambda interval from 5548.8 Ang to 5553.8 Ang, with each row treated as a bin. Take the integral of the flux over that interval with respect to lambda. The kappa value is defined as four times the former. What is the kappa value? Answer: 194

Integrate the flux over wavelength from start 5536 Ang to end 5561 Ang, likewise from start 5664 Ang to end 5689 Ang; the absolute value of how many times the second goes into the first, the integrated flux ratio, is 0.97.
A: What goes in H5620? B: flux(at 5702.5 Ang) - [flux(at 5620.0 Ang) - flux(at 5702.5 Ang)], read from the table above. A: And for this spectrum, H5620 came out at 10.2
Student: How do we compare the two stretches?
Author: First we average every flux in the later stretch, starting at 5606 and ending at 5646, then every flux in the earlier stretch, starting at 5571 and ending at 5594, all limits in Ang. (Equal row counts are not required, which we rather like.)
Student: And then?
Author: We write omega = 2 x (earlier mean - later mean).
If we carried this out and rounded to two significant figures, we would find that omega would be 1.2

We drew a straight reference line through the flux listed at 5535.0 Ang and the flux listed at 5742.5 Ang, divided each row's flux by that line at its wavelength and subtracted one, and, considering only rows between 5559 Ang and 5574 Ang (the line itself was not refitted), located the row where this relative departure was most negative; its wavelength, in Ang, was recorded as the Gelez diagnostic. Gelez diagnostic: 5560.0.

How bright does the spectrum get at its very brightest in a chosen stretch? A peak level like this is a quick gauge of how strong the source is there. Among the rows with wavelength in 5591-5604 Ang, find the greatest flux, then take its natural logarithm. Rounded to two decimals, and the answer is 2.29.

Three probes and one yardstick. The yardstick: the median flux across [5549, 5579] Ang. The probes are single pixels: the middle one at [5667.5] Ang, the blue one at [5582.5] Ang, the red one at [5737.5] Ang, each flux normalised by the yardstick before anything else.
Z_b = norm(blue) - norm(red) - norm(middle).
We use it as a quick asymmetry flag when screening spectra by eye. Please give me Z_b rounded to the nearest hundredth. -0.99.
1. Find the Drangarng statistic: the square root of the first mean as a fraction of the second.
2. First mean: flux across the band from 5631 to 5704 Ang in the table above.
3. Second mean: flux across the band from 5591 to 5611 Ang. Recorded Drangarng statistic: 1.02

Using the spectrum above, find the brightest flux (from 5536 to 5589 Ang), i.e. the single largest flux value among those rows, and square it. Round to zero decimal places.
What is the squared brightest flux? 110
